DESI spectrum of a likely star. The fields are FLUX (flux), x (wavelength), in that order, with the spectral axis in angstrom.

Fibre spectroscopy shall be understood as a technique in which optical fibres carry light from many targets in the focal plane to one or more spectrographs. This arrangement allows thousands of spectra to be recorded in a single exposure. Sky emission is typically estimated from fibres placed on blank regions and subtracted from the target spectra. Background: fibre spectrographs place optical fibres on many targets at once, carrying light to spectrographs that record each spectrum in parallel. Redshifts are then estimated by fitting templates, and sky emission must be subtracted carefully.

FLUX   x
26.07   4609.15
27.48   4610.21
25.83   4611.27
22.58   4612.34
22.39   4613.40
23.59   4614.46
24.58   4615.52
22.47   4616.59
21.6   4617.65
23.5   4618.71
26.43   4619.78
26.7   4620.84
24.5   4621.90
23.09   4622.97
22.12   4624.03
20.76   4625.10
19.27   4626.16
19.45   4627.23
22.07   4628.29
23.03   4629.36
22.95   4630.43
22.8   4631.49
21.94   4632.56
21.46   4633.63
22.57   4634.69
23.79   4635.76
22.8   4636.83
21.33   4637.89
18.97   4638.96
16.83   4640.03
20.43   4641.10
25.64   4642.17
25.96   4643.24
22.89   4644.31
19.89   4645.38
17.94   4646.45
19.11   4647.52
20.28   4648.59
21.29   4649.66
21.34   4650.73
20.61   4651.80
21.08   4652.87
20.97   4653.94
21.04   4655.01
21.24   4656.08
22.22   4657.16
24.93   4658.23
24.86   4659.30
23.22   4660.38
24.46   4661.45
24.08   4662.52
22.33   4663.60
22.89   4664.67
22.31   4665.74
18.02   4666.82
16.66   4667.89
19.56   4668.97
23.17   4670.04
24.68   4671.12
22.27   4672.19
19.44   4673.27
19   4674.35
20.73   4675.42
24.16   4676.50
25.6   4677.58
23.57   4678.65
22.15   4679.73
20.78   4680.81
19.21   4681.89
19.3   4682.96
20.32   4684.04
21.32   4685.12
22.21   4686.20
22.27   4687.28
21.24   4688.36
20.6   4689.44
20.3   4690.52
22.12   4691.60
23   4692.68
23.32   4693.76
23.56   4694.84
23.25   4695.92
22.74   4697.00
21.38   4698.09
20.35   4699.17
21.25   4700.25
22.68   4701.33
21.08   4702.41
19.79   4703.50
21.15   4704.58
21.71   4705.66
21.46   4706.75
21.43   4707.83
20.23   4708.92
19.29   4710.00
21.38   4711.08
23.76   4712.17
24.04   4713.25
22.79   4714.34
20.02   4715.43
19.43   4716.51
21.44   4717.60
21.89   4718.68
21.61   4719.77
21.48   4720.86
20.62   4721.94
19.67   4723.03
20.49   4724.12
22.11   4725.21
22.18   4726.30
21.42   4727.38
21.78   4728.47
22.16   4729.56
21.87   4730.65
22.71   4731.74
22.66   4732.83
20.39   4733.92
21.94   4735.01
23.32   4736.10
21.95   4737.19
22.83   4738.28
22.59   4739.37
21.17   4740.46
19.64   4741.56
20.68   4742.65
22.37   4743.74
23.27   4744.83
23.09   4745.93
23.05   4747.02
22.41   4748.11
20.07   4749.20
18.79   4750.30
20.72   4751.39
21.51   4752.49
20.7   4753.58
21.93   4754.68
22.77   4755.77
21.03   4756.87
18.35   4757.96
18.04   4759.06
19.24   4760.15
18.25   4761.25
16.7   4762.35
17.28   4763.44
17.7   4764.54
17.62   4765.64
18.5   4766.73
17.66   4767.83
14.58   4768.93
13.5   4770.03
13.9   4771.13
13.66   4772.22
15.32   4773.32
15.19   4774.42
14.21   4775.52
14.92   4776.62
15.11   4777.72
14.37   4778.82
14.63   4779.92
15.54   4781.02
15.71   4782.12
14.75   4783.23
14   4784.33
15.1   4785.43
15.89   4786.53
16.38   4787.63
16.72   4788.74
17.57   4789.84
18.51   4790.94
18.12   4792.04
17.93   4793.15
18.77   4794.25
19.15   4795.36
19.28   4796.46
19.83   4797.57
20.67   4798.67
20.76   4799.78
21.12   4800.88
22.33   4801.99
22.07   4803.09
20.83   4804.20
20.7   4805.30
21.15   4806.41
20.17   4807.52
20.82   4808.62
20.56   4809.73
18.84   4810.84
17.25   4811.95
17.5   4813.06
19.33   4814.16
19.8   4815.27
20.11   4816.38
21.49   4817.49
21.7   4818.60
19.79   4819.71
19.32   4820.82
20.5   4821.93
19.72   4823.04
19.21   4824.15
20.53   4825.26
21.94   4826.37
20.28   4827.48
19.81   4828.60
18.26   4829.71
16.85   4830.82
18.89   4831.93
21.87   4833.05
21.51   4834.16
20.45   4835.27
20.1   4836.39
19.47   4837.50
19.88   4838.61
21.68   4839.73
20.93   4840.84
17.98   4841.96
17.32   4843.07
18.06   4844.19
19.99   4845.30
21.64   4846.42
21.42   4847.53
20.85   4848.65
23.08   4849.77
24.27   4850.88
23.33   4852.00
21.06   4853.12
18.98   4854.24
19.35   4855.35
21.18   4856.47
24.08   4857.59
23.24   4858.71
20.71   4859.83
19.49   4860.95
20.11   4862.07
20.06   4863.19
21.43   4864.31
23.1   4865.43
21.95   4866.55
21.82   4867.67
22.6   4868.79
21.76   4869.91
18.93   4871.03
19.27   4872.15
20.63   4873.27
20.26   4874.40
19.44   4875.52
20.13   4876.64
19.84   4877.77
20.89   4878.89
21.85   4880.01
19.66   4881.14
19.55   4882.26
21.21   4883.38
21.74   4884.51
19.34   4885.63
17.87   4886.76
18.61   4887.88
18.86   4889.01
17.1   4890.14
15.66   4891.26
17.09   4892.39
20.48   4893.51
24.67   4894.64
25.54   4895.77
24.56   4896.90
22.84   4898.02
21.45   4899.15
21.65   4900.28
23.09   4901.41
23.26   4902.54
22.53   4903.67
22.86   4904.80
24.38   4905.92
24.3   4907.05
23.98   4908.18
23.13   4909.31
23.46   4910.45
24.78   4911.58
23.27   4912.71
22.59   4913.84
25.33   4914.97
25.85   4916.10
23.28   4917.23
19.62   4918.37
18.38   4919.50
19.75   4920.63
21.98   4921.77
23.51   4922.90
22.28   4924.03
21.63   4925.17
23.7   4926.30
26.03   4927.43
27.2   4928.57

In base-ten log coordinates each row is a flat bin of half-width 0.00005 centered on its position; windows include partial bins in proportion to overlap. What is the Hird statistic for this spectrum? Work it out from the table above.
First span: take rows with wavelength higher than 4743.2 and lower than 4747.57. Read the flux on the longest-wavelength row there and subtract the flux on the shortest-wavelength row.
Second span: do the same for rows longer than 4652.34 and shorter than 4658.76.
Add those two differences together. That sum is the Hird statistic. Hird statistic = 4.5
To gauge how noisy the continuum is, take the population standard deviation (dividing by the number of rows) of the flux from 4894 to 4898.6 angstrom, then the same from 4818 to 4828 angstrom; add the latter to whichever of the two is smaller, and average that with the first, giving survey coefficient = 1.4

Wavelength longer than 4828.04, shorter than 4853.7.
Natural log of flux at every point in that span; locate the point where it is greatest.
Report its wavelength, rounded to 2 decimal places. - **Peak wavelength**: 4850.88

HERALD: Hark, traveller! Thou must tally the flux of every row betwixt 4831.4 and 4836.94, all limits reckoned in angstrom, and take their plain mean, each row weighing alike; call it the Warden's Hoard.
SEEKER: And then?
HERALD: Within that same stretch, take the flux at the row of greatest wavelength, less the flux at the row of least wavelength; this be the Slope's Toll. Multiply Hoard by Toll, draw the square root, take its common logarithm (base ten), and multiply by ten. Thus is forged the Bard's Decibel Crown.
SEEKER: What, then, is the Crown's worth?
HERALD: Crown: 7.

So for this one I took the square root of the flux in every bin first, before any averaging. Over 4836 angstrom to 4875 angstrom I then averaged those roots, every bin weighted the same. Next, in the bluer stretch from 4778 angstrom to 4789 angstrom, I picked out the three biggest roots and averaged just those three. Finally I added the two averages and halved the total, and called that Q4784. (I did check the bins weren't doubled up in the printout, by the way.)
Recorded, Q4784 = 4.30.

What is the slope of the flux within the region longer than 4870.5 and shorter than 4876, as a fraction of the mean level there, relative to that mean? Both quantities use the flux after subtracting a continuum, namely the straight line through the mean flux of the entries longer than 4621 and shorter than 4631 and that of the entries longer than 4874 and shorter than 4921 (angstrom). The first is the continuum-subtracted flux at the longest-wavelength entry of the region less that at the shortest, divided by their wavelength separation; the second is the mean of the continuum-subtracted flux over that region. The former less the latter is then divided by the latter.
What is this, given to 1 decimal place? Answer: -1.1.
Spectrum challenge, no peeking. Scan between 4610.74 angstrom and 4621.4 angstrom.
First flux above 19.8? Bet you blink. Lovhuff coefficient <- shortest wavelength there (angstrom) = 4611.27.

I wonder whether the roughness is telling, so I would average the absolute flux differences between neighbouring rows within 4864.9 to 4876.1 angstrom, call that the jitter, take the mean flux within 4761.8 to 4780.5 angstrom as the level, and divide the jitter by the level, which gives 0.061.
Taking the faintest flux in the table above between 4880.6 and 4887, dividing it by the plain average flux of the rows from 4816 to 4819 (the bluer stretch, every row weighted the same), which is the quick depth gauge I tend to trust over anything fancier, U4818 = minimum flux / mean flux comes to 0.85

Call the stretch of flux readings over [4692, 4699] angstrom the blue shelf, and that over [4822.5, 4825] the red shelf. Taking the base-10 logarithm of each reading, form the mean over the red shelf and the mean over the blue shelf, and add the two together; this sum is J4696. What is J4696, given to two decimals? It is 2.65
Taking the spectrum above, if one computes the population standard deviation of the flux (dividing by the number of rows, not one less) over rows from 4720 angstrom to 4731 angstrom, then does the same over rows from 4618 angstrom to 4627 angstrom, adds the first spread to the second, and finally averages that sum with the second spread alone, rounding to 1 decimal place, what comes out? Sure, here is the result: 2.8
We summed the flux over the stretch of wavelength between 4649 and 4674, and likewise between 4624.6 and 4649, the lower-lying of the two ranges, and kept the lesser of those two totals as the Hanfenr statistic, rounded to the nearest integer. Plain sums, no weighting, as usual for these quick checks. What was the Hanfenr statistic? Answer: 492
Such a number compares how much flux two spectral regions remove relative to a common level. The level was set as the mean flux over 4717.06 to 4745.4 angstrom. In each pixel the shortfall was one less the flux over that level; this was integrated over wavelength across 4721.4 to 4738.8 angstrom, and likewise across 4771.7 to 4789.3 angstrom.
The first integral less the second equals -5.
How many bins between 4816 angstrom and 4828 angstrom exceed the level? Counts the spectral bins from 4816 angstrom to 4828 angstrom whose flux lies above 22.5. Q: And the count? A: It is 0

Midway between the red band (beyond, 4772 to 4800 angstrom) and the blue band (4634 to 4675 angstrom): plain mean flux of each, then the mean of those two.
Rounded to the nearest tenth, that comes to 19.1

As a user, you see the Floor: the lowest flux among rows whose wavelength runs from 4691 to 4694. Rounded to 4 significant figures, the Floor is 22.12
